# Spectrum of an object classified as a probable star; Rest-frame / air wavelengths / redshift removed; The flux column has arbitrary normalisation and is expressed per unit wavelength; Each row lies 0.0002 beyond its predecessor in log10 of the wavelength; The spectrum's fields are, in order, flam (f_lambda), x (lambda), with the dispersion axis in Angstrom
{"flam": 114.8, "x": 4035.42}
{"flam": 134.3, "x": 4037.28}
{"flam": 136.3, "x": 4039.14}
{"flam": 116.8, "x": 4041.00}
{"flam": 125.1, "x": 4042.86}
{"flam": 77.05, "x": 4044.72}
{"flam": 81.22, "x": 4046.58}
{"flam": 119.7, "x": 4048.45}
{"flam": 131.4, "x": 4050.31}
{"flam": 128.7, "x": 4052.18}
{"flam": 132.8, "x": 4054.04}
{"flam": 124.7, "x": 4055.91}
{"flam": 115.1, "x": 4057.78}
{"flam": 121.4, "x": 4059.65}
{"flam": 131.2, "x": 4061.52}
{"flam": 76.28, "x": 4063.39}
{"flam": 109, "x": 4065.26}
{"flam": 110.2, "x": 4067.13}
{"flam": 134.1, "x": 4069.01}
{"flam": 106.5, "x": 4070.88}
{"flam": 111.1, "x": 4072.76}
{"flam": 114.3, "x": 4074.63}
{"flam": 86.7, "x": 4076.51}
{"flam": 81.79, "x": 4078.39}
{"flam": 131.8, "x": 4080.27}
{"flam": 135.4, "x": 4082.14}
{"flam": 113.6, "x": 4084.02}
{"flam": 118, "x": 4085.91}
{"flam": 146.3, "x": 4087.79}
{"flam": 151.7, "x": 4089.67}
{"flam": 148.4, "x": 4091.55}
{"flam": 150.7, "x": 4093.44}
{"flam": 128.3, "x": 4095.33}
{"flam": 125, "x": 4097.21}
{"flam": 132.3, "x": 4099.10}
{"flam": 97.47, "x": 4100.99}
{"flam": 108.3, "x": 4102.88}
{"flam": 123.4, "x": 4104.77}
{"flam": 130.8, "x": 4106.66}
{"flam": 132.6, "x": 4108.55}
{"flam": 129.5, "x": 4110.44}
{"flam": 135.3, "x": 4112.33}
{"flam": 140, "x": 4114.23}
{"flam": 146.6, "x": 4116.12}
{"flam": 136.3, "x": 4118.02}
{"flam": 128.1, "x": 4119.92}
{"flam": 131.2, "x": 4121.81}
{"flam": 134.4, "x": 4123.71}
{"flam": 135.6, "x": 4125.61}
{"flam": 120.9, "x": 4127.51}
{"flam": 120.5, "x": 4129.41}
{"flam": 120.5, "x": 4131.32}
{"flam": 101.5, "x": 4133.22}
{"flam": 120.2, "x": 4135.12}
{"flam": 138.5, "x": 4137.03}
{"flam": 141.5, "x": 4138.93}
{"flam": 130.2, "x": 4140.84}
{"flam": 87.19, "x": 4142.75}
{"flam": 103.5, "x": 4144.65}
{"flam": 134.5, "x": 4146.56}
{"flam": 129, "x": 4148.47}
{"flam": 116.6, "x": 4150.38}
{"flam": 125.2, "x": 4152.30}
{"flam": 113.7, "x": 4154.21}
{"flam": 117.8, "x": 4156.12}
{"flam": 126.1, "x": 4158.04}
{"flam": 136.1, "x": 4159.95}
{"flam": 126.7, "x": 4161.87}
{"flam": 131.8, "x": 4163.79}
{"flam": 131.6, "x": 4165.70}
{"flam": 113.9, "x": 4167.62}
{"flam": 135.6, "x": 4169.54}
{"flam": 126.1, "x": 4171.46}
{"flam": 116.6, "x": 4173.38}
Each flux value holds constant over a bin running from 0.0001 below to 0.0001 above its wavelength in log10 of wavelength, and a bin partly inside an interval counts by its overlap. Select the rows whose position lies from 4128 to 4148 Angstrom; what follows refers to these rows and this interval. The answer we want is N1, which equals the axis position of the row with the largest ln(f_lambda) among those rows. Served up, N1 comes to 4138.93 Angstrom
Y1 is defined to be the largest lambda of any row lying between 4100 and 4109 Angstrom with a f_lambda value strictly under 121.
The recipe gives 4102.88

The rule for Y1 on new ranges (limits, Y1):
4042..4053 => 4048.45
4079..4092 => 4085.91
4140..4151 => 4150.38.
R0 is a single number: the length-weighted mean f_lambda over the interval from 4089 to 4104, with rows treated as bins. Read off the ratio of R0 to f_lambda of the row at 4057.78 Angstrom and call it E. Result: 1.13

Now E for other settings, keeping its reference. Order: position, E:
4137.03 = 0.94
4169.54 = 0.96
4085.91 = 1.10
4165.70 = 0.99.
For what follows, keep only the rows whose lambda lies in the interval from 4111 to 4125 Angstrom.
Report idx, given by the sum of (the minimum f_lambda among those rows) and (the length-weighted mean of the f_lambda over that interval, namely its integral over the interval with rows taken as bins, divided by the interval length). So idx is 264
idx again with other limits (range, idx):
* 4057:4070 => 190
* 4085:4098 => 257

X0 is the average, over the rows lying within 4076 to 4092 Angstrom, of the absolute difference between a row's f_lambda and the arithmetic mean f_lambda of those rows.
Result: 21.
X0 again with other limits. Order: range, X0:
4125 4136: 6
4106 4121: 5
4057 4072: 12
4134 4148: 16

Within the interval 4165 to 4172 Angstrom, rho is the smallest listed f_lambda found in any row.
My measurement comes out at 113.9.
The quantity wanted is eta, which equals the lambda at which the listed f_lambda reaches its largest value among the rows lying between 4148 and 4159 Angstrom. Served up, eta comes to 4148.47 Angstrom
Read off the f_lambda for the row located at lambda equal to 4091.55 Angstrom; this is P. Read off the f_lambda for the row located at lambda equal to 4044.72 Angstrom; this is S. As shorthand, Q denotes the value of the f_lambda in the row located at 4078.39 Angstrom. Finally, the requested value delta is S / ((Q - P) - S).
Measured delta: -0.54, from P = 148.4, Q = 81.79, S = 77.05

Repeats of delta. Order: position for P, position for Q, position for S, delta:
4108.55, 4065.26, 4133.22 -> -0.81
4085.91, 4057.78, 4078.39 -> -0.97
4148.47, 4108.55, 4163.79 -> -1.03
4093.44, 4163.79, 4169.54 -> -0.88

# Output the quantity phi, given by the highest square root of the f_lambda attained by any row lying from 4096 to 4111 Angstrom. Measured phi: 11.5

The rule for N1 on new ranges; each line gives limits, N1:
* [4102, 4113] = 4112.33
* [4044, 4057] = 4054.04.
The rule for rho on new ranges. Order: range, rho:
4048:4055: 119.7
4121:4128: 120.9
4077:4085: 81.79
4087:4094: 146.3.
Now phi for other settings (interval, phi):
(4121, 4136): 11.6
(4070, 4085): 11.6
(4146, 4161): 11.7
